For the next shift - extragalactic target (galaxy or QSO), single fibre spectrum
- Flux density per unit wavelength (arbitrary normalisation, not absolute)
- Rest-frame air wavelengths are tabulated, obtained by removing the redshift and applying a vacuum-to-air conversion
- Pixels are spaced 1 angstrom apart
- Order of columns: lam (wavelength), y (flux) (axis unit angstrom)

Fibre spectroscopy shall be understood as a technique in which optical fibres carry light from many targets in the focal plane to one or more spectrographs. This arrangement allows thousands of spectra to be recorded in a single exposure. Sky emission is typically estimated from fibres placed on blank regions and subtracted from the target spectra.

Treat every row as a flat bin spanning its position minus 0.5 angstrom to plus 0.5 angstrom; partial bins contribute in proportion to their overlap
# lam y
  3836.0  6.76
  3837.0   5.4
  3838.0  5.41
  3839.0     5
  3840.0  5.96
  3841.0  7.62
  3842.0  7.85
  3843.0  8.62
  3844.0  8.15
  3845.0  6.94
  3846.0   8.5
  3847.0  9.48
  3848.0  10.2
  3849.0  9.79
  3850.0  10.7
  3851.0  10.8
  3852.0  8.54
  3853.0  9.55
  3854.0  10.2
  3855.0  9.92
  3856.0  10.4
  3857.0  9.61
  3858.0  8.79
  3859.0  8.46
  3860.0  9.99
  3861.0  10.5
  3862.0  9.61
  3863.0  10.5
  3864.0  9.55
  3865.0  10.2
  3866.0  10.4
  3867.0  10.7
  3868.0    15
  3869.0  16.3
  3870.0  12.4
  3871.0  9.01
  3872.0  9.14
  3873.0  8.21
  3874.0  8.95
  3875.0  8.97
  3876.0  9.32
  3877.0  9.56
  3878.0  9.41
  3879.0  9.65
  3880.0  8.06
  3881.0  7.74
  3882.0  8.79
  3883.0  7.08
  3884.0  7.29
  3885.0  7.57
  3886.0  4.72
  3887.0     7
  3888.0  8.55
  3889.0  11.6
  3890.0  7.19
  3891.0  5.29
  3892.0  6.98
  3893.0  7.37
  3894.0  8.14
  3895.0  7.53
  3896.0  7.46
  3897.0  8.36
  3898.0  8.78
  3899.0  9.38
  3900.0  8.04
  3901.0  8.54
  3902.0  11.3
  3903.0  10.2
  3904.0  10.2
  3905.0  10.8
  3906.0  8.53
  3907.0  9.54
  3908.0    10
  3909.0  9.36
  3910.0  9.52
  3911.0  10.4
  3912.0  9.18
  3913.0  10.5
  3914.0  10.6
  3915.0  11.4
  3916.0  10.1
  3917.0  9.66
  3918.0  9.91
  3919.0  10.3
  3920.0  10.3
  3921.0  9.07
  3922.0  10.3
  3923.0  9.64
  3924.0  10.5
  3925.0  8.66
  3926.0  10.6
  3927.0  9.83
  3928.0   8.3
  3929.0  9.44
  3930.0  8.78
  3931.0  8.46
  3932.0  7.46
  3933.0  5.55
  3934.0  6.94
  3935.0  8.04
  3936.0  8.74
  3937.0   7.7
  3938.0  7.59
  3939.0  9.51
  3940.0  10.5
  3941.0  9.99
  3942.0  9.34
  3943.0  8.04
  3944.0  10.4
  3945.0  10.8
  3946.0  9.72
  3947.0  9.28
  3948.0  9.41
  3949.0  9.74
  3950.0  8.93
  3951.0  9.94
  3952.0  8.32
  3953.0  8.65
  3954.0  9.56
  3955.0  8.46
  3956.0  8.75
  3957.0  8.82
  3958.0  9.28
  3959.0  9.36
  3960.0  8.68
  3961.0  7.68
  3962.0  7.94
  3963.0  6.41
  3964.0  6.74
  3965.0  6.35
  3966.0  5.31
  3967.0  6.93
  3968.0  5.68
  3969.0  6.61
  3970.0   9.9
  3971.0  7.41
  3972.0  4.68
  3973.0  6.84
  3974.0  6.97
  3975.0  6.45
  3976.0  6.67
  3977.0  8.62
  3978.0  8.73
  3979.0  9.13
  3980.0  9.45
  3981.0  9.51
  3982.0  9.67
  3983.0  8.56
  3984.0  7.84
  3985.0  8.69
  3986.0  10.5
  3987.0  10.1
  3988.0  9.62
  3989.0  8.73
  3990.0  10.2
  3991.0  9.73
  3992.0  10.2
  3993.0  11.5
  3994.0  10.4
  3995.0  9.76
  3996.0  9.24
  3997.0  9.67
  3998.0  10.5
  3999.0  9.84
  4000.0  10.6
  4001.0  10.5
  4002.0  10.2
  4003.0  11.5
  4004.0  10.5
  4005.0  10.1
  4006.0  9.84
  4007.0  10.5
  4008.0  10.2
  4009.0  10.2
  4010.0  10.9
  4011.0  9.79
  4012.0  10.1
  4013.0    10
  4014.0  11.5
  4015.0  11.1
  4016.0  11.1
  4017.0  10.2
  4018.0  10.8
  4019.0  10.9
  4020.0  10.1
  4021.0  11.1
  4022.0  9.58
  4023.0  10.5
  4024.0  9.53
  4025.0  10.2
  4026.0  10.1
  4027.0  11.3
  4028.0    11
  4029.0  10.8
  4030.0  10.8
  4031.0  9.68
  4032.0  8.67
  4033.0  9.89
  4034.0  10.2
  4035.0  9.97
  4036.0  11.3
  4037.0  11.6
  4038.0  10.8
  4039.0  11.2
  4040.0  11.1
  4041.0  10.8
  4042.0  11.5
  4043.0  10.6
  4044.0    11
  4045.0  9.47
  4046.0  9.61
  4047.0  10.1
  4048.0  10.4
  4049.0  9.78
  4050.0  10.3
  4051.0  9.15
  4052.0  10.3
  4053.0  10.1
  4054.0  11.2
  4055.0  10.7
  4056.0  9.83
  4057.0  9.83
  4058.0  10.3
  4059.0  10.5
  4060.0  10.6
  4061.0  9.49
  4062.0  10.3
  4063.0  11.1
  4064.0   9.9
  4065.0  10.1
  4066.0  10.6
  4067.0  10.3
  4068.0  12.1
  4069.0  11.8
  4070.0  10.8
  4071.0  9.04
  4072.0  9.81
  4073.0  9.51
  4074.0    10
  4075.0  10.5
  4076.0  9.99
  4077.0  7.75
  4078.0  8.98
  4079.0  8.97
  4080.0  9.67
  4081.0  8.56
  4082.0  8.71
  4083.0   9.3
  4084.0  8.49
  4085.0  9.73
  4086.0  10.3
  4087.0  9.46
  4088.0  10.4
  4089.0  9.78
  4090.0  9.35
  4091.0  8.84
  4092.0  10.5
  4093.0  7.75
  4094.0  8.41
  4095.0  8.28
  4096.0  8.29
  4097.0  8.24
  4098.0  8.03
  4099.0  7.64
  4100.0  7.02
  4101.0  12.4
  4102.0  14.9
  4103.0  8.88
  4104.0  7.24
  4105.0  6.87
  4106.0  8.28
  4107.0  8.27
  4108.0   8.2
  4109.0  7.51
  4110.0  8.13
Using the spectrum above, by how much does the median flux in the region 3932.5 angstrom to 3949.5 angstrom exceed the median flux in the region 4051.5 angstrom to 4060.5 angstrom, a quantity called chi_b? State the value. -1.0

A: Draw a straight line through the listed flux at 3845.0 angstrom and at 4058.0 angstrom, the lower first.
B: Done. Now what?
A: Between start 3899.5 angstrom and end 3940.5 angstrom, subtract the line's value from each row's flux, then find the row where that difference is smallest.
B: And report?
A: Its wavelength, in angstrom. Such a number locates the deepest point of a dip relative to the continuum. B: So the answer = 3933.0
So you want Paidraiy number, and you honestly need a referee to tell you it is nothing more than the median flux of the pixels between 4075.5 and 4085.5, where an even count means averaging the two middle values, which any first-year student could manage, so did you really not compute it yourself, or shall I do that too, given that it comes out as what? 9.0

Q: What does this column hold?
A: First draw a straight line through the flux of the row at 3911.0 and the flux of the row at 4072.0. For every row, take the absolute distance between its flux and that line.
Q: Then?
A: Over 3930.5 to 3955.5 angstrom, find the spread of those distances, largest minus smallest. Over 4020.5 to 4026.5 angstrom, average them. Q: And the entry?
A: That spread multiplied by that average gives 2.2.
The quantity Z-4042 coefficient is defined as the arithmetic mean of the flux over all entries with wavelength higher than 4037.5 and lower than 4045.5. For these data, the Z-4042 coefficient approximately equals 10.8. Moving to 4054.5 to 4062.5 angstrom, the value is 10.2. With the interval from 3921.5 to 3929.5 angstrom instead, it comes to 9.7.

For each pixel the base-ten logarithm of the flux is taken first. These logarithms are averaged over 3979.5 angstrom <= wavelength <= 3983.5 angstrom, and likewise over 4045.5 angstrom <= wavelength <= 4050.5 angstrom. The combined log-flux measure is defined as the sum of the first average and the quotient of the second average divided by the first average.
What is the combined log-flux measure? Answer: 2.00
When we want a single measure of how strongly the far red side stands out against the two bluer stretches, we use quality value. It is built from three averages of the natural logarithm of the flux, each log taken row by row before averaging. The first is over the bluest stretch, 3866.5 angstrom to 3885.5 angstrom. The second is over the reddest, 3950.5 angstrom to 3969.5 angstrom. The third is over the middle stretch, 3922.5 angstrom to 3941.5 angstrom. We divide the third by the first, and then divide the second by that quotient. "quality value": 2.13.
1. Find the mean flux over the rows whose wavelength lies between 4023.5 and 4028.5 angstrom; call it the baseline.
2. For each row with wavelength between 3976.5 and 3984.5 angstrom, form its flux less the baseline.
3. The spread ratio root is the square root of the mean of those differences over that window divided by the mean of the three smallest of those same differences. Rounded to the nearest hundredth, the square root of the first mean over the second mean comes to 0.84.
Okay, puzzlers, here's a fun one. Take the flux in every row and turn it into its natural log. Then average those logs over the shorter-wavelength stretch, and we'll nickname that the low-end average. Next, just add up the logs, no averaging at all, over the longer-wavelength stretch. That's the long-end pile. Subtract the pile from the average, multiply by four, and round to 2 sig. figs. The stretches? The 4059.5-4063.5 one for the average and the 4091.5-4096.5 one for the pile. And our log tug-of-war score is -34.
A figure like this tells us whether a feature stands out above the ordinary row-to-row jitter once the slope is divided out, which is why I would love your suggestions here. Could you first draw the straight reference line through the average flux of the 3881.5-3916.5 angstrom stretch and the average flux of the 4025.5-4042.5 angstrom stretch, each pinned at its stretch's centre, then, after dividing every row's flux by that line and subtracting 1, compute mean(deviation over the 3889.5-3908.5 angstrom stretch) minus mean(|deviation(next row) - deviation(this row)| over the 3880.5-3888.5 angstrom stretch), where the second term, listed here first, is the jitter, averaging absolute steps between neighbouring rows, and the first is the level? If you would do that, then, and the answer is -0.18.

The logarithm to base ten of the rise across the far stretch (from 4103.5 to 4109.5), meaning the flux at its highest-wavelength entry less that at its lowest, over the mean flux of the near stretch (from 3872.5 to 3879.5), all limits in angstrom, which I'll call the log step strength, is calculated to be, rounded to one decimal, -1.5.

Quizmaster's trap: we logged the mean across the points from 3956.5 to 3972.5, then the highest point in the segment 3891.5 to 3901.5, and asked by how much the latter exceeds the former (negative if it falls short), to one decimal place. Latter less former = 2.0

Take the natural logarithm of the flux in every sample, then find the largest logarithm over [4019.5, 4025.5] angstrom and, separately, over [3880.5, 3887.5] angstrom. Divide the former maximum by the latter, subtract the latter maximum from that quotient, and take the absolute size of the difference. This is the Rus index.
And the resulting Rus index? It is 1.07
